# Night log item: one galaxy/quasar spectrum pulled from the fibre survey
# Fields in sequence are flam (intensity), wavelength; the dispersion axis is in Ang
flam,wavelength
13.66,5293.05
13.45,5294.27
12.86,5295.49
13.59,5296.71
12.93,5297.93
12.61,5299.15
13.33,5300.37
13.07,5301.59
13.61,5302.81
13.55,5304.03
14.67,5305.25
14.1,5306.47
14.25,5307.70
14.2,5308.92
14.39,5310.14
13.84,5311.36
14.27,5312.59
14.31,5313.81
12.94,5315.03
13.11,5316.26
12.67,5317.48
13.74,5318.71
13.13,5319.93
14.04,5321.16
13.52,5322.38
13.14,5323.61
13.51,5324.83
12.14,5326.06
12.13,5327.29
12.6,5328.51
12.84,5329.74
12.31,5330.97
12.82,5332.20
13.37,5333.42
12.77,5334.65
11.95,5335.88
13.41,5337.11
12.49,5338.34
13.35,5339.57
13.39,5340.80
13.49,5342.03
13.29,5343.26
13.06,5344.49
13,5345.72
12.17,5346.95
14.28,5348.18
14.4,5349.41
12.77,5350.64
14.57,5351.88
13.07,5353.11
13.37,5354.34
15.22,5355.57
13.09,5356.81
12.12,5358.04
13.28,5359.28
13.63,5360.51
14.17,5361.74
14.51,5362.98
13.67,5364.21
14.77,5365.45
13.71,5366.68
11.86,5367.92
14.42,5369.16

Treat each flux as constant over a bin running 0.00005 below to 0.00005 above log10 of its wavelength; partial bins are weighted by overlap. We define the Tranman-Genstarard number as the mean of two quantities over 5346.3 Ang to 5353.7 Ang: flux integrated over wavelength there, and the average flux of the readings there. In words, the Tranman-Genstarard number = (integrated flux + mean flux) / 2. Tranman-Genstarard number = 57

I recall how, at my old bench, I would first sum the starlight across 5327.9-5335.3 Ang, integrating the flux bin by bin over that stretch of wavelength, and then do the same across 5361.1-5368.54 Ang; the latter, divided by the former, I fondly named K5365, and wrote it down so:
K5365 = 1.08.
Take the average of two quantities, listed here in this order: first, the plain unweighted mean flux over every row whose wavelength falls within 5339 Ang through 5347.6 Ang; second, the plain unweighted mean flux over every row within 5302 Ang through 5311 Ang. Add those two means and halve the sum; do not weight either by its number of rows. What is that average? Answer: 13.6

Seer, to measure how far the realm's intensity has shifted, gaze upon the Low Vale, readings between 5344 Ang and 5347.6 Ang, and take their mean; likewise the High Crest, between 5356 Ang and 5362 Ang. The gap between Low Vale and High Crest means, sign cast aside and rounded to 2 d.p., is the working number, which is 0.51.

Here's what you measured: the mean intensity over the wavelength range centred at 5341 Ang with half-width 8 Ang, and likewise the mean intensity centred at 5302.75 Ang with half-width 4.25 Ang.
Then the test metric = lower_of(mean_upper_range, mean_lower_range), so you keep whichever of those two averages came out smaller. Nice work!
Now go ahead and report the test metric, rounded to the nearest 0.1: 13.1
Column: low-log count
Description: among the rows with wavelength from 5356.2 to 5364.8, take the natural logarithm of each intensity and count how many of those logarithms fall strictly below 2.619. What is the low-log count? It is 5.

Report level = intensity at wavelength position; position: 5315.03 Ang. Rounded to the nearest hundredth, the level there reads 12.94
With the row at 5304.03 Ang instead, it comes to 13.55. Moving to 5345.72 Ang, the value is 13.00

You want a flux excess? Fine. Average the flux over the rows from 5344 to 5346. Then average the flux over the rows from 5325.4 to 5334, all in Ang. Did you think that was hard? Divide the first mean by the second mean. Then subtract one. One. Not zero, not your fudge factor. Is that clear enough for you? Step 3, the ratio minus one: 0.03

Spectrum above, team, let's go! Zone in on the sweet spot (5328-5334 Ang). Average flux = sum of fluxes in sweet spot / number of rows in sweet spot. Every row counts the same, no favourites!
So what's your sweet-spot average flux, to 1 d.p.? 12.8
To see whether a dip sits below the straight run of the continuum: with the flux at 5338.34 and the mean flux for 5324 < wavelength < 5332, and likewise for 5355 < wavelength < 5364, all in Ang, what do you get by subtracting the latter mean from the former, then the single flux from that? -13.6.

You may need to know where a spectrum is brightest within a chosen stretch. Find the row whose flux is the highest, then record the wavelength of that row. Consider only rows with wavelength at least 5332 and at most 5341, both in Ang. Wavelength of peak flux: 5337.11 Ang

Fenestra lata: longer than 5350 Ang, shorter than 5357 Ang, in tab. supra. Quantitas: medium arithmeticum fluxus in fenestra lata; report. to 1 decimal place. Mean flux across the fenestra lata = 13.7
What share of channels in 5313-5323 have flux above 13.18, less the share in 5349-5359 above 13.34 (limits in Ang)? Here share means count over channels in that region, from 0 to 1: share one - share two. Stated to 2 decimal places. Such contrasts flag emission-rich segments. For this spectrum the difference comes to 0.00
